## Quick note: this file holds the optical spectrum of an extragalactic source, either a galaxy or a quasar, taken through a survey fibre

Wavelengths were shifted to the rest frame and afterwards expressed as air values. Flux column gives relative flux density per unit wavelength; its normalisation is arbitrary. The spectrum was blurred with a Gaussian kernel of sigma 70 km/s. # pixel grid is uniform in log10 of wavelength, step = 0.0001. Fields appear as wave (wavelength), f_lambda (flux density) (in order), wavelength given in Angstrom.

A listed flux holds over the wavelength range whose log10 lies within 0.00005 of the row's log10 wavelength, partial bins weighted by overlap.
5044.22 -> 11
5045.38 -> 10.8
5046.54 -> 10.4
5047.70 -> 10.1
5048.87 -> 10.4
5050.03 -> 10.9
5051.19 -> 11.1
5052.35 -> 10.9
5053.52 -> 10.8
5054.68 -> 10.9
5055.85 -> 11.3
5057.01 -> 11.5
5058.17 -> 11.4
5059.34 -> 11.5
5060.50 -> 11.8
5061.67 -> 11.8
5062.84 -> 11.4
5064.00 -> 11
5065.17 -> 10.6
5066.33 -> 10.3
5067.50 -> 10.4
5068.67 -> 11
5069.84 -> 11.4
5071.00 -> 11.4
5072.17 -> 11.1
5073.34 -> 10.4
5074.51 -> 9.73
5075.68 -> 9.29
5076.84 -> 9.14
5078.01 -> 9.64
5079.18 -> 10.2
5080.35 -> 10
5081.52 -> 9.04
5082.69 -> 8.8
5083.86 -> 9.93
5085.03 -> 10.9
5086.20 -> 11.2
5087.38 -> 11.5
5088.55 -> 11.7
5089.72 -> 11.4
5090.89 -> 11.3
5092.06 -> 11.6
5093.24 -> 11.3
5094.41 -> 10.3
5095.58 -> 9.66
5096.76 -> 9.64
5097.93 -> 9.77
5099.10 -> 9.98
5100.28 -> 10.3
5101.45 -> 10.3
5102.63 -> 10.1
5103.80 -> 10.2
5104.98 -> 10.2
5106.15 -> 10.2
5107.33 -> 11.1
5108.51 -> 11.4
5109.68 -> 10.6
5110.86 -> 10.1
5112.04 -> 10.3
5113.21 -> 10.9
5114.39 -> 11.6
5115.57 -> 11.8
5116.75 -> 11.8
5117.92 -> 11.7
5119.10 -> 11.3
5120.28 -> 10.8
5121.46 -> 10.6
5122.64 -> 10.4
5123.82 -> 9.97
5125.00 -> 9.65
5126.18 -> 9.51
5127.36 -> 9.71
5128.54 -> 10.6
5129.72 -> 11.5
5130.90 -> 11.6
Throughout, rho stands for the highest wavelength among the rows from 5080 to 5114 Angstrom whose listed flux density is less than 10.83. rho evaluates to 5112.04 Angstrom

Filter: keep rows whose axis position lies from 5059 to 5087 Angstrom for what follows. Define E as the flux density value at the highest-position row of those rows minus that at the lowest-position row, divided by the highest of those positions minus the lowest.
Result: -0.01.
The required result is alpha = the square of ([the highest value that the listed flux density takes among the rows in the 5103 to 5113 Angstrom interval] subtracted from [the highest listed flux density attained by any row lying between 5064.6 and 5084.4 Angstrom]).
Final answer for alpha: 0.00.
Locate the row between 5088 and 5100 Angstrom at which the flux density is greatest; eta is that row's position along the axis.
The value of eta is 5088.55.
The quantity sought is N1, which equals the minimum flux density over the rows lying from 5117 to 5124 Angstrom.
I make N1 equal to 9.97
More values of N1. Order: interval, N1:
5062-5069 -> 10.3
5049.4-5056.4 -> 10.8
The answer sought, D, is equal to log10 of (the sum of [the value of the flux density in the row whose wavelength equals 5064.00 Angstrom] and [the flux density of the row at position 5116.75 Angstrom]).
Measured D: 1.36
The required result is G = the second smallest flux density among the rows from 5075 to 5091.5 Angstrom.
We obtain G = 9.04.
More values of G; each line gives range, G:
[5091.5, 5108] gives 9.66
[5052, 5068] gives 10.4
